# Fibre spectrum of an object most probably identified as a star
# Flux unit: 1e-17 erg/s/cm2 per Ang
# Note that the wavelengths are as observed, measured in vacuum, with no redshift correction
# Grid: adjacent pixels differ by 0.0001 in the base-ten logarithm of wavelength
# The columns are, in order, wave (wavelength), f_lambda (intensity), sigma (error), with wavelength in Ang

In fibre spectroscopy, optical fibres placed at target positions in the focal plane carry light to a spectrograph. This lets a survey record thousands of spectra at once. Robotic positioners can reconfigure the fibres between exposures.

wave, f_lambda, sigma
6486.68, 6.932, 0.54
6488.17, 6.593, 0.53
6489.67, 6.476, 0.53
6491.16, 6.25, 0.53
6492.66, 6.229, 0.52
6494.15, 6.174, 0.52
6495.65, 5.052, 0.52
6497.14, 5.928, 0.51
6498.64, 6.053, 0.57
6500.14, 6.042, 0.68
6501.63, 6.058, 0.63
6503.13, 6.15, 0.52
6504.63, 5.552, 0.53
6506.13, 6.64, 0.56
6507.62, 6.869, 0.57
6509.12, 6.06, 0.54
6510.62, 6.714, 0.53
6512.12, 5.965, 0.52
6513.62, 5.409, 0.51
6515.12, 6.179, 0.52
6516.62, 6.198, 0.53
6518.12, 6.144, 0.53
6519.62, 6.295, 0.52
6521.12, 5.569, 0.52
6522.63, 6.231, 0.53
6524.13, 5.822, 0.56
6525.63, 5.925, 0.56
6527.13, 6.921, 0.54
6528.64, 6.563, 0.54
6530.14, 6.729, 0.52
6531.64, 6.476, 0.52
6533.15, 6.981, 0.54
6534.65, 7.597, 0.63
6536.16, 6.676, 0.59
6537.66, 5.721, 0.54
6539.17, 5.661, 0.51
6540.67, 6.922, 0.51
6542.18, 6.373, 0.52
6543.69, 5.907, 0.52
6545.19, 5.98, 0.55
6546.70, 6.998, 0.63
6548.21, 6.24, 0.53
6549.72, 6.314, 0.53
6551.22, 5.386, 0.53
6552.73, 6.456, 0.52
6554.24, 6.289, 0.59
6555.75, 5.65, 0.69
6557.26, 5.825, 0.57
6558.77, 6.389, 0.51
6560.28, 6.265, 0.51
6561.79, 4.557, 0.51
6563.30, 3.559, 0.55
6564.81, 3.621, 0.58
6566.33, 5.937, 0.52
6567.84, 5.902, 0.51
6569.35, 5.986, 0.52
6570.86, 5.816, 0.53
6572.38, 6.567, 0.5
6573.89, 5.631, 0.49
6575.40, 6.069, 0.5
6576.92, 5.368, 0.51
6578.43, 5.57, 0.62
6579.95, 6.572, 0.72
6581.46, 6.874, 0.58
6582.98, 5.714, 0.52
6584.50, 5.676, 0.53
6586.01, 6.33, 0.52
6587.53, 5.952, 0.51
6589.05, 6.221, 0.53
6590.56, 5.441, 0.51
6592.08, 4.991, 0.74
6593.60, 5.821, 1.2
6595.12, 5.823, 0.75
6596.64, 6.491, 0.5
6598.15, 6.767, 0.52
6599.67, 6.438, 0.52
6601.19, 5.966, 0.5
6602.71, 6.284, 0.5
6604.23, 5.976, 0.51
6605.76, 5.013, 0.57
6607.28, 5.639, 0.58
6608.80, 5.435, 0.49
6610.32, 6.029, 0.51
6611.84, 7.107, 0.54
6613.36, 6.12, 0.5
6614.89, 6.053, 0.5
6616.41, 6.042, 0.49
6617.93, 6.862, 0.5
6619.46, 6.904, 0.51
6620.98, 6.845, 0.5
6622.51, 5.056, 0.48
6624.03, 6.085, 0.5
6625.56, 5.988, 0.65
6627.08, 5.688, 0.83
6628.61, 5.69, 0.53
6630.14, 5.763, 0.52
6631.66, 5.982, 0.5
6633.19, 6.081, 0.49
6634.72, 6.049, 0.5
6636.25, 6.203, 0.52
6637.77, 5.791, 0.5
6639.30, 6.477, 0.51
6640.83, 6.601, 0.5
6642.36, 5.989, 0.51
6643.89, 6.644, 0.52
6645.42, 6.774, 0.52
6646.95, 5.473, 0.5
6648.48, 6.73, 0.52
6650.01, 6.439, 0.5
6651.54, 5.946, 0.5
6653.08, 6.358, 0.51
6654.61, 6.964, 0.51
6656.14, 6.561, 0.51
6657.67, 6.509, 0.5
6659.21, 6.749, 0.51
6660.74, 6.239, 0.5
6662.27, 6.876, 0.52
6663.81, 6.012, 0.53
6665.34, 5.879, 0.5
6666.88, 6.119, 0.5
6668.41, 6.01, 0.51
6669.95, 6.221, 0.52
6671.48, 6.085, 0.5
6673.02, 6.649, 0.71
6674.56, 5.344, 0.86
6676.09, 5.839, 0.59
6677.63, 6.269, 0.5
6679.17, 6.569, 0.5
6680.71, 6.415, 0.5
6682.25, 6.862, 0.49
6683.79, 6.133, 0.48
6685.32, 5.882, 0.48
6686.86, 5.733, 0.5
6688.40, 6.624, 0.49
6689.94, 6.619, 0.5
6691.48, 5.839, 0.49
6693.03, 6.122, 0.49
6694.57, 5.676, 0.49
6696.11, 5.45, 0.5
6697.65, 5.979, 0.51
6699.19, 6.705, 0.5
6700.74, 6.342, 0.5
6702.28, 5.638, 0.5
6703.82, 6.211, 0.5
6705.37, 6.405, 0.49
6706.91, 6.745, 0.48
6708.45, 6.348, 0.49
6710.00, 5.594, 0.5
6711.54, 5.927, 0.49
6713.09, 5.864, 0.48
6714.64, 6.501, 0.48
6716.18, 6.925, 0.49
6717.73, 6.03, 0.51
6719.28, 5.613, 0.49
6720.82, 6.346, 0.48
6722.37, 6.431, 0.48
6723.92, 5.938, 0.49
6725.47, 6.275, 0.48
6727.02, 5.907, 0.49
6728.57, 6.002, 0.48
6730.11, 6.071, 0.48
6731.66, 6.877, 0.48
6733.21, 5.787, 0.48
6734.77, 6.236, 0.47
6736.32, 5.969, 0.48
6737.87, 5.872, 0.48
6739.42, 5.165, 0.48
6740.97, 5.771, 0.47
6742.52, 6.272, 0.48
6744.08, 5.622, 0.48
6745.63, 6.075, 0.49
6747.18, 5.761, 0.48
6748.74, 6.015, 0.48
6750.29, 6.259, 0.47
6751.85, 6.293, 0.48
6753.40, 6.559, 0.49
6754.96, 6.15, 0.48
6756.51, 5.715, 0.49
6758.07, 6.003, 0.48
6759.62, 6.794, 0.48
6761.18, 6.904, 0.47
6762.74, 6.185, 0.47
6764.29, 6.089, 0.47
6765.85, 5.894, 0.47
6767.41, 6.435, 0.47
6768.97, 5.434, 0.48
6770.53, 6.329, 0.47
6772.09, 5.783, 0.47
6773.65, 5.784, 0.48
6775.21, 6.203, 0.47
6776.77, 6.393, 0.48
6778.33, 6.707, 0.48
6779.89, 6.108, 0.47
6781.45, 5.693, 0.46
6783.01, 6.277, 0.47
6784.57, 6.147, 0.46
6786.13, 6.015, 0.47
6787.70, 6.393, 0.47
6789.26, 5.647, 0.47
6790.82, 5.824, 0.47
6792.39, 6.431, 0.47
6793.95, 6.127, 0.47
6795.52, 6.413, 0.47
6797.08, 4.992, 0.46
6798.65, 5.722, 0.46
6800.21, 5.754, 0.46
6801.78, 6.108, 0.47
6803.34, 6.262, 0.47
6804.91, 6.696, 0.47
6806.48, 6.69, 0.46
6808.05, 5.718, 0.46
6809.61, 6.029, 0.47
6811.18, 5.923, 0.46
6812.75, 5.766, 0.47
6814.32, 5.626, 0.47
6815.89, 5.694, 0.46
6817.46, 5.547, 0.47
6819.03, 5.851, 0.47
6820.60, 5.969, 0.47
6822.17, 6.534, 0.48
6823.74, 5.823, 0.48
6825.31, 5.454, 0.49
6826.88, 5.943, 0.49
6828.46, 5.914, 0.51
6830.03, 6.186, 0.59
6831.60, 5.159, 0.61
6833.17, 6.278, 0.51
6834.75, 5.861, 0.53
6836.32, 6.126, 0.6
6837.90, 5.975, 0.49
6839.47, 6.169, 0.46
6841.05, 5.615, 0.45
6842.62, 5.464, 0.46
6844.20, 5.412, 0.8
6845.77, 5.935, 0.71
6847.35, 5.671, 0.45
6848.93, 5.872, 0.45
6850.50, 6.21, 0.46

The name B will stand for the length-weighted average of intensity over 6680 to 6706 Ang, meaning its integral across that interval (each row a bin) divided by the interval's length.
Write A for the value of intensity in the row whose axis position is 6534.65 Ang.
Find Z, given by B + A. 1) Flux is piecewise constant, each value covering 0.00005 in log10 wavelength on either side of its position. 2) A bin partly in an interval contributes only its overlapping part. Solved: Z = 13.75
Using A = 7.597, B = 6.15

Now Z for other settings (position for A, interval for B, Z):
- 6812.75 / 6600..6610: 11.53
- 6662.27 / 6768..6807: 12.95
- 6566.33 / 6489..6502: 11.97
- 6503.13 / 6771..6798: 12.21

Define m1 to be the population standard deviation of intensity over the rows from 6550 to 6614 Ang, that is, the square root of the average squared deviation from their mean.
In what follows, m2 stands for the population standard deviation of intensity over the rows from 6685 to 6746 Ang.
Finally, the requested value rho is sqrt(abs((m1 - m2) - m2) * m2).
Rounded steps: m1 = 0.71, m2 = 0.40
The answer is 0.18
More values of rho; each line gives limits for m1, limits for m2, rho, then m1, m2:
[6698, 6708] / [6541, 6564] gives 1.03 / 0.37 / 0.82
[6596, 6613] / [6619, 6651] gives 0.43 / 0.57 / 0.48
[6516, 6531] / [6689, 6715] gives 0.40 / 0.39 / 0.40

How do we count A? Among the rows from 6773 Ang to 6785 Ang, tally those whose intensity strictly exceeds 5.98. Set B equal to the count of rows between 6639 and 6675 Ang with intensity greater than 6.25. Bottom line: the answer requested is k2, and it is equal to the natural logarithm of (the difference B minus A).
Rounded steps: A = 6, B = 13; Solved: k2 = 1.9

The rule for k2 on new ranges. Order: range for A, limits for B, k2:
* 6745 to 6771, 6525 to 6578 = 1.1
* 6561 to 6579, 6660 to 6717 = 2.5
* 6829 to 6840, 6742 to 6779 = 1.8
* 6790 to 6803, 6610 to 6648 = 1.4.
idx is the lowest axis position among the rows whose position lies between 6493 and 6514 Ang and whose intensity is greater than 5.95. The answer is 6494.15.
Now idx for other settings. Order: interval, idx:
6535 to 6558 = 6536.16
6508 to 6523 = 6509.12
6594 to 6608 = 6596.64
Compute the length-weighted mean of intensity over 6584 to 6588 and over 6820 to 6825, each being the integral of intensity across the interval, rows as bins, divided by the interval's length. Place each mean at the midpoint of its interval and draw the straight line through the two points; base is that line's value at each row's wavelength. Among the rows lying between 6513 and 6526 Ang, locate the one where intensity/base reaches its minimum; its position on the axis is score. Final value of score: 6513.62 Ang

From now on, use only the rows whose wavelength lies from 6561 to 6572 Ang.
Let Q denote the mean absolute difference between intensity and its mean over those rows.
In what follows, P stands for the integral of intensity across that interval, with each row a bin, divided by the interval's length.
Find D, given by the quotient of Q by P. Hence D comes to 0.192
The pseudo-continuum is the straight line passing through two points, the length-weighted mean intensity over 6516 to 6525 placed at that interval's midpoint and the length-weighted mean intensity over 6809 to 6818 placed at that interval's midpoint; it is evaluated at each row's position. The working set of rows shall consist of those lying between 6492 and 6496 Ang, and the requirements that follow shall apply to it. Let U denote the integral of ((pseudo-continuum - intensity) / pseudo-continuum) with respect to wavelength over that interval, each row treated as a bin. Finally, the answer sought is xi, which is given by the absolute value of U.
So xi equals 0.12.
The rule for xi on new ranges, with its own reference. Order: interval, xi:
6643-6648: 0.33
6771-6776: 0.13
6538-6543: 0.20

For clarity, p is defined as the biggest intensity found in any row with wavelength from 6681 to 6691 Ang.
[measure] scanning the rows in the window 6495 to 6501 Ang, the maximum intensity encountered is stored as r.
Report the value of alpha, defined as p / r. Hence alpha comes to 1.13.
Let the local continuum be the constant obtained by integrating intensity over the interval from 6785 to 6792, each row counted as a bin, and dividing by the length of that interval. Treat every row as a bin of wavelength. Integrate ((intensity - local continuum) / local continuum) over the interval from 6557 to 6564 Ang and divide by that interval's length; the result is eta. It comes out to -0.117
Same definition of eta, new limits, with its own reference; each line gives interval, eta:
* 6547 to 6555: 0.031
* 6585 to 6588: 0.020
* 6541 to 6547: 0.051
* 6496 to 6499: -0.024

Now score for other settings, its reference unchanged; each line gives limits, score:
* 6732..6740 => 6739.42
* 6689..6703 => 6696.11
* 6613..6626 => 6622.51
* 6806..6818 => 6817.46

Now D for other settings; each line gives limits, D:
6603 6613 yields 0.085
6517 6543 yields 0.069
